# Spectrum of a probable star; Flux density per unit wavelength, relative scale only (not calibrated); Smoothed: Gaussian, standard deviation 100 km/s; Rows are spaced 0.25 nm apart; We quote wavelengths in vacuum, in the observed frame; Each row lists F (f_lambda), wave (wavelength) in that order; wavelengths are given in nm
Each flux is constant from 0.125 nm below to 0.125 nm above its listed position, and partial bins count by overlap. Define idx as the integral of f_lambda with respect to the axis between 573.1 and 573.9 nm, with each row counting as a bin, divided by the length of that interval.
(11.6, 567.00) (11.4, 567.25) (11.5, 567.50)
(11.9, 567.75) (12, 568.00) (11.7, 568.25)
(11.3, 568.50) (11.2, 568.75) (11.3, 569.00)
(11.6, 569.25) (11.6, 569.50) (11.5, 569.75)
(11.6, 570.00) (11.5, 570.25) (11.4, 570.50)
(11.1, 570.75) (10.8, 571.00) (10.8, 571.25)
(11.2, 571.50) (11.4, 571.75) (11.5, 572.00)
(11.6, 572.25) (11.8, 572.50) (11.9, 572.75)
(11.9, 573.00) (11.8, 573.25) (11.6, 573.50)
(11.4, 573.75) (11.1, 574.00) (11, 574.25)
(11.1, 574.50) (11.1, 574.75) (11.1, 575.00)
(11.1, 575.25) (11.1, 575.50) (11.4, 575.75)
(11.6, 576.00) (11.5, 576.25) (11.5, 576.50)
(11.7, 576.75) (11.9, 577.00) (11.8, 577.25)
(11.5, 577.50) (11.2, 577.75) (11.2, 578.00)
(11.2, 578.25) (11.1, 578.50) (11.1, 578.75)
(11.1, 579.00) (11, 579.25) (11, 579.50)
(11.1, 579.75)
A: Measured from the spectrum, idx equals 11.6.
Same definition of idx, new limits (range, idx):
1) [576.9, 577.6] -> 11.7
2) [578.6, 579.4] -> 11.1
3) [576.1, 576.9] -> 11.6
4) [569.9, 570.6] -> 11.5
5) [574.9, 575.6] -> 11.1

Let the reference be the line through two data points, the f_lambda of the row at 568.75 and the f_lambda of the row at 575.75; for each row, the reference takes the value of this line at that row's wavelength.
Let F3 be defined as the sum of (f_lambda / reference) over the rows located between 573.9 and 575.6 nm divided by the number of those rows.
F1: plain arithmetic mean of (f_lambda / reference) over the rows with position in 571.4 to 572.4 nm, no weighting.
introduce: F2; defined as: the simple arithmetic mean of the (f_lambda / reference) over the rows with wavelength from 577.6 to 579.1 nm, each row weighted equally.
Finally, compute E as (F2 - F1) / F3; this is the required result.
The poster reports -0.04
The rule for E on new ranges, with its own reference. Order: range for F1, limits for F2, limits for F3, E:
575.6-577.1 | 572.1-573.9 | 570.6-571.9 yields 0.02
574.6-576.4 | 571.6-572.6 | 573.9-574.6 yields 0.04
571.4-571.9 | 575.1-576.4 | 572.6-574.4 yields -0.01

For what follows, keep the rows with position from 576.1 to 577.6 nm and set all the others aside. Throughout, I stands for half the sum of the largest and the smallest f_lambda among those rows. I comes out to 11.70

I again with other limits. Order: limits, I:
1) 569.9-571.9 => 11.20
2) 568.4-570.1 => 11.40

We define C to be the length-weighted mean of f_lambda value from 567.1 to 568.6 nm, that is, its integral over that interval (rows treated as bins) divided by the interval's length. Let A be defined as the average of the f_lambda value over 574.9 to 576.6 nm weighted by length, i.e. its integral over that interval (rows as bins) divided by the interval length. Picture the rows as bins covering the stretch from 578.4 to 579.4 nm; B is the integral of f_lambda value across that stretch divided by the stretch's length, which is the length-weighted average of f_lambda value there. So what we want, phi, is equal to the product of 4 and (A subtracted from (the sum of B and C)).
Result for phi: 45.5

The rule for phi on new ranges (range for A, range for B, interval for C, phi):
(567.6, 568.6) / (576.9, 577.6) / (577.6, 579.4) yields 44.6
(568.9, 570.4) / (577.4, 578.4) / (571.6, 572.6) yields 45.2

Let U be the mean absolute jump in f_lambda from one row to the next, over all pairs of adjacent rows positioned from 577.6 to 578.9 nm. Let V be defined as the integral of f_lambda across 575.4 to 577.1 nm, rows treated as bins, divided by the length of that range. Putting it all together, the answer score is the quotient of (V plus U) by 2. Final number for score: 5.78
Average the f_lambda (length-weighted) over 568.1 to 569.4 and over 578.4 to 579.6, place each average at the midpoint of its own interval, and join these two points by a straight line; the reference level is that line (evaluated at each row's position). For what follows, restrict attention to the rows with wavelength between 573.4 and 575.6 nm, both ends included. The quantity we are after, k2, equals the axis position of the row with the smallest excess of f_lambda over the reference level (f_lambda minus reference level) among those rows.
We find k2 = 574.25 nm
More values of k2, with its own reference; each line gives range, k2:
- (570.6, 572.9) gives 571.00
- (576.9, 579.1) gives 578.50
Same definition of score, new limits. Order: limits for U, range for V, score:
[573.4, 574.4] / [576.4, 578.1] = 5.87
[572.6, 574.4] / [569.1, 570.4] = 5.85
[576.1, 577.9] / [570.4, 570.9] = 5.70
